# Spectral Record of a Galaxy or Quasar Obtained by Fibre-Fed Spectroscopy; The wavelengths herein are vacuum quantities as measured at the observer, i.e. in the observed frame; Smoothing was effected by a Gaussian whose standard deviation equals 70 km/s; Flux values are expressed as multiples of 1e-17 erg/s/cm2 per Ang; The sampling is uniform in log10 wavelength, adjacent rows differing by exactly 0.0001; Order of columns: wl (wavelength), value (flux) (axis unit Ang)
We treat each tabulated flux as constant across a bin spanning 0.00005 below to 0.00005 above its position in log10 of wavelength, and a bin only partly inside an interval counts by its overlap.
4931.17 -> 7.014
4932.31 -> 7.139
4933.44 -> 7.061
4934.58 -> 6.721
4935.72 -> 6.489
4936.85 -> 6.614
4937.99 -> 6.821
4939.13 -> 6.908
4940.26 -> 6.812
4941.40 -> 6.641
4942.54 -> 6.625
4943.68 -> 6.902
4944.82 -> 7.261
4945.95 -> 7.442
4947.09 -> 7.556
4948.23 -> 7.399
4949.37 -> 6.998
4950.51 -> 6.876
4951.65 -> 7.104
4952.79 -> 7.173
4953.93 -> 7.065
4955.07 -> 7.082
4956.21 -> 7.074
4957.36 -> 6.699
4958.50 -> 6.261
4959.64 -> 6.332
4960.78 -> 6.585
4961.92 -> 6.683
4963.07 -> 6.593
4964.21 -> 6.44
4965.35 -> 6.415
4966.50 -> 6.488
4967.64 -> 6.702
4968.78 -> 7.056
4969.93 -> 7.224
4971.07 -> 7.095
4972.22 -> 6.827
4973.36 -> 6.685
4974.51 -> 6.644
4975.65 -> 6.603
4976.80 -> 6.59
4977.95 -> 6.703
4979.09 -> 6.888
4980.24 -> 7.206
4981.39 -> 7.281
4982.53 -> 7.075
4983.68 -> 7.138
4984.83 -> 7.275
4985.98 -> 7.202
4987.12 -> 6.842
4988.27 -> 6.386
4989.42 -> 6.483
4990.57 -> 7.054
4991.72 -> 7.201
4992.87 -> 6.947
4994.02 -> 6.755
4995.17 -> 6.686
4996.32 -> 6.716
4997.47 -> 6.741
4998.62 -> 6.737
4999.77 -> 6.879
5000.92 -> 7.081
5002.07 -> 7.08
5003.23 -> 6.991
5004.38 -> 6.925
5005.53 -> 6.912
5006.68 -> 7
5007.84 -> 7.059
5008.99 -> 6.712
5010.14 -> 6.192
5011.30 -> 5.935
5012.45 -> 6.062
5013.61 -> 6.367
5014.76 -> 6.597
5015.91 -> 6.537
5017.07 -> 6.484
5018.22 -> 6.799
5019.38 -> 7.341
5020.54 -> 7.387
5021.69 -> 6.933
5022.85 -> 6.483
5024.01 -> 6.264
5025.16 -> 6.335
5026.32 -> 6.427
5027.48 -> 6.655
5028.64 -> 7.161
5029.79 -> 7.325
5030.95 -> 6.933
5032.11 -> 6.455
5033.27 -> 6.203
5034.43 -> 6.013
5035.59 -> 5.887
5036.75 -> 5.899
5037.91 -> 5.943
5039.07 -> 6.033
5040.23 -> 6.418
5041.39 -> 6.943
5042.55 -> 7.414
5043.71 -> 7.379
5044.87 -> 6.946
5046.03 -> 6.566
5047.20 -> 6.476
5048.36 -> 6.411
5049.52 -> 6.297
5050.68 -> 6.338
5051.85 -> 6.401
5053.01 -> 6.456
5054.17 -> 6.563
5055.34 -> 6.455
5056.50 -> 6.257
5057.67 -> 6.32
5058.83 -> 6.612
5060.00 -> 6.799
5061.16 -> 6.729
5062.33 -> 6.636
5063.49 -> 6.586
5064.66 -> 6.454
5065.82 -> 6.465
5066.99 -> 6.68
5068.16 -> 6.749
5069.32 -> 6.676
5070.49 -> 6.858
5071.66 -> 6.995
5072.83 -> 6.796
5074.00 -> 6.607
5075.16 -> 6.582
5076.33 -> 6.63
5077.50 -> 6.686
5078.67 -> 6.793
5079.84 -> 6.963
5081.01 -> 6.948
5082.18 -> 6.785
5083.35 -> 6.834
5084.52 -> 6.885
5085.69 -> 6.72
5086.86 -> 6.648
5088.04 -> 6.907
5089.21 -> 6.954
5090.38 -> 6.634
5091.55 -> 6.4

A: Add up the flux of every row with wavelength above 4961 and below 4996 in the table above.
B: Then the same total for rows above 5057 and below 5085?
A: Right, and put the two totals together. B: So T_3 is 366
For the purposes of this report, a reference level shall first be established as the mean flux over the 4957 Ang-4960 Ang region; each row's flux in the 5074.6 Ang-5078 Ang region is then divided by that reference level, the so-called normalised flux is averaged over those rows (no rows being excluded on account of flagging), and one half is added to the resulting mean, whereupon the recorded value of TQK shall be 1.53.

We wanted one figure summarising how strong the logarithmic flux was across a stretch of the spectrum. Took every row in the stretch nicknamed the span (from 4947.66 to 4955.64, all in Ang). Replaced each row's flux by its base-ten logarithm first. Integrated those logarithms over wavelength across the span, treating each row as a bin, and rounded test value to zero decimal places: 7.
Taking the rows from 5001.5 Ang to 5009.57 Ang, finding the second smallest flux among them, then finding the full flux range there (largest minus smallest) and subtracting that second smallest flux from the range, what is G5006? -6.54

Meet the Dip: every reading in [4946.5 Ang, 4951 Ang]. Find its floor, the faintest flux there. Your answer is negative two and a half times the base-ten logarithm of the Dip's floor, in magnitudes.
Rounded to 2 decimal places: -2.09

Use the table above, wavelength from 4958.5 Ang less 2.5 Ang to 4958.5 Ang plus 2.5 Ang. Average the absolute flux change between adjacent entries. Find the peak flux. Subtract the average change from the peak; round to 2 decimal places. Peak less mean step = 6.79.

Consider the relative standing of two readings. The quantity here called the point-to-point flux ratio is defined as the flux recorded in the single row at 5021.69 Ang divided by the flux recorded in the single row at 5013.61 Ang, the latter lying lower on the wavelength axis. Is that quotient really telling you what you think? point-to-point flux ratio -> 1.09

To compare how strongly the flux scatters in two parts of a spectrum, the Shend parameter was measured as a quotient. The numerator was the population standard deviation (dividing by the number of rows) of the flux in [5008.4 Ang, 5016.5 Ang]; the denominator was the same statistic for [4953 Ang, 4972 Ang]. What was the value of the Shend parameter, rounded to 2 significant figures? 0.88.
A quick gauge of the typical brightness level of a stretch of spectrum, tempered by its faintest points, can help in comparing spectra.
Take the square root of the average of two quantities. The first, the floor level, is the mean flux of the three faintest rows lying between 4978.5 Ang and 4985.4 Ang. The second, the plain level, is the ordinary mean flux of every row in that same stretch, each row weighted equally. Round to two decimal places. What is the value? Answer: 2.66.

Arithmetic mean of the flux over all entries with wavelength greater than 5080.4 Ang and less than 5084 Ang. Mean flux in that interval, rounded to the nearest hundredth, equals 6.86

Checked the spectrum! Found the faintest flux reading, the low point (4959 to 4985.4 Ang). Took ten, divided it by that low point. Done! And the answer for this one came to 1.58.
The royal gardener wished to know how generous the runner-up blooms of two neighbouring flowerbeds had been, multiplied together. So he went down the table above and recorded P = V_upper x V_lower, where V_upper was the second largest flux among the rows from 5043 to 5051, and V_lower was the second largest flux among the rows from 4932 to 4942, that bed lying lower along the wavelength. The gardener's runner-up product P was 49.0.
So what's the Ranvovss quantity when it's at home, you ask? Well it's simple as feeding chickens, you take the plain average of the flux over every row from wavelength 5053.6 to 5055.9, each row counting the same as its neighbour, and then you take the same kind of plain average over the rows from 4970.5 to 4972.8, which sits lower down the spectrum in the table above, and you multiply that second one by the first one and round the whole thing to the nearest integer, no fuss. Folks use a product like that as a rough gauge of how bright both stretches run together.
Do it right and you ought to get 45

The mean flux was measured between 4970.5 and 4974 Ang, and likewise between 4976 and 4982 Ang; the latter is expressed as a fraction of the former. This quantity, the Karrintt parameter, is 1.01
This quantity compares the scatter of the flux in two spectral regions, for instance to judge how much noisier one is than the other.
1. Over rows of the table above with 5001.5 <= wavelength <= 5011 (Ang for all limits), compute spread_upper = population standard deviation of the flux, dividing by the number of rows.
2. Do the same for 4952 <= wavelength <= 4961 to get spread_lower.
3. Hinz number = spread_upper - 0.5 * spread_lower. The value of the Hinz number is 0.10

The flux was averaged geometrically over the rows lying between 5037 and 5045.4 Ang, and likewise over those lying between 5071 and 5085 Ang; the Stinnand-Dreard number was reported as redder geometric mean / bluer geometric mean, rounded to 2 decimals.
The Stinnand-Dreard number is 1.01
